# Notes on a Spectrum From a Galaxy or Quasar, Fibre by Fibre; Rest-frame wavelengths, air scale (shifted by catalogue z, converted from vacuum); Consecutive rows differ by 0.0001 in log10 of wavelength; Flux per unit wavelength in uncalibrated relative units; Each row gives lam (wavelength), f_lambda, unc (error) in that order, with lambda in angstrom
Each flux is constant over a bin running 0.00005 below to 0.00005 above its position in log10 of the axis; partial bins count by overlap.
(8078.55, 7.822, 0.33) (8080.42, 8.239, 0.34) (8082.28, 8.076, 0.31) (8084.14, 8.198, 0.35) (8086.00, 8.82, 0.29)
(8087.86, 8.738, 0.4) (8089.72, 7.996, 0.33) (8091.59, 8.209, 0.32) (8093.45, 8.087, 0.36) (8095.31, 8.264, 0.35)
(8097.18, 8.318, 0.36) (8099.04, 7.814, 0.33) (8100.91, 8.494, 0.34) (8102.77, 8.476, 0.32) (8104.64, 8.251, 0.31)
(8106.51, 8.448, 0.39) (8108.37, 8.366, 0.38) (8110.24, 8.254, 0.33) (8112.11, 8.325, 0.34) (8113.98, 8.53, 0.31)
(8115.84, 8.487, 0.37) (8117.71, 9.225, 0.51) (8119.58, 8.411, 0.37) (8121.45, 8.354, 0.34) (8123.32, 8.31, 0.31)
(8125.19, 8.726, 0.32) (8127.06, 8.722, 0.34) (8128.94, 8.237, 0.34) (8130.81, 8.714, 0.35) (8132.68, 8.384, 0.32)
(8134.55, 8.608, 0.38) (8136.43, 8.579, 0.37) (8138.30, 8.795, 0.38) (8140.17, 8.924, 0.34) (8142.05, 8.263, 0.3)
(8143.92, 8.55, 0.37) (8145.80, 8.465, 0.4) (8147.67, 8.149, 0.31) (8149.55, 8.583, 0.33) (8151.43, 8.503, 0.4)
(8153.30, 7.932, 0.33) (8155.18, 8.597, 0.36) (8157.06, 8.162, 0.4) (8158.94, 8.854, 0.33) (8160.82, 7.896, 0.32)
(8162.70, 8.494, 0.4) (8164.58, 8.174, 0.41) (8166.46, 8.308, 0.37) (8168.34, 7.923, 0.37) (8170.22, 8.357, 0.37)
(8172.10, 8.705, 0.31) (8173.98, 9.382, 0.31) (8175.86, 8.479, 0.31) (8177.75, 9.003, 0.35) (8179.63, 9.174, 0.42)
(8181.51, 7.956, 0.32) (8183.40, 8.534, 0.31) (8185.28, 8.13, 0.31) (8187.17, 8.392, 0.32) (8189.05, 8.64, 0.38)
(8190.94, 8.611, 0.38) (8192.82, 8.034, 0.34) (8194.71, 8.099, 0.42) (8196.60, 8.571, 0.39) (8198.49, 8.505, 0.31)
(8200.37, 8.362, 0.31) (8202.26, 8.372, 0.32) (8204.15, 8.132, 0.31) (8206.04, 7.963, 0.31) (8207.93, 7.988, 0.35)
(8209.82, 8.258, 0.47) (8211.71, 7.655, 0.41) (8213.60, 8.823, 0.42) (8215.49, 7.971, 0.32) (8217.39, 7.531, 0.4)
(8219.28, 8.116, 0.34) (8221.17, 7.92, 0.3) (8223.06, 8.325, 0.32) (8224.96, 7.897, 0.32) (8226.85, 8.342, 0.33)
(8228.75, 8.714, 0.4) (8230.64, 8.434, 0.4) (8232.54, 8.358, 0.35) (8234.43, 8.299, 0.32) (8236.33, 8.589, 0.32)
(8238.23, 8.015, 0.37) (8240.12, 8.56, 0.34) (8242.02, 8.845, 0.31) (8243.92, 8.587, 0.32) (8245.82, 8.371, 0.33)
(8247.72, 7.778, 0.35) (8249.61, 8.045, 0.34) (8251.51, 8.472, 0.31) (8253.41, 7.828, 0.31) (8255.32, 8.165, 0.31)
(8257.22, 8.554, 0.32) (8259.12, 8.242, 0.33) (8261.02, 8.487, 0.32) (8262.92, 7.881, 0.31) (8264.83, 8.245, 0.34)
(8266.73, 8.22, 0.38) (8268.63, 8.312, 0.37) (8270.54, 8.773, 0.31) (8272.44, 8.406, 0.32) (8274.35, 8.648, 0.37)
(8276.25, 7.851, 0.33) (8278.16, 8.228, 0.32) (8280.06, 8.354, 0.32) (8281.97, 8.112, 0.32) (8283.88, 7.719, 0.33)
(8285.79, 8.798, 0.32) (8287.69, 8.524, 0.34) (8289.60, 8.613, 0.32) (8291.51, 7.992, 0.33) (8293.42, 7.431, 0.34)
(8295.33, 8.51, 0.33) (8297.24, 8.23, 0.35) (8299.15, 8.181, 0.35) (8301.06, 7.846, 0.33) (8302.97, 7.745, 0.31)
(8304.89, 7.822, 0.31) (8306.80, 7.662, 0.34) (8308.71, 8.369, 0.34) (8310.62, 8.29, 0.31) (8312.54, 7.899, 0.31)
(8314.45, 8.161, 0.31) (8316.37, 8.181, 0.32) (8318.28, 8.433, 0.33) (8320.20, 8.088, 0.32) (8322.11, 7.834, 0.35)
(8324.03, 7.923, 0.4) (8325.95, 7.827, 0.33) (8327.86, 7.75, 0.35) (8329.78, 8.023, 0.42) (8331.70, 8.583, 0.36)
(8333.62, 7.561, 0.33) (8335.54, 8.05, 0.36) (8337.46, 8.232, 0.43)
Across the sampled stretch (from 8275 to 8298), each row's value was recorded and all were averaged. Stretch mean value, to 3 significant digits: 8.20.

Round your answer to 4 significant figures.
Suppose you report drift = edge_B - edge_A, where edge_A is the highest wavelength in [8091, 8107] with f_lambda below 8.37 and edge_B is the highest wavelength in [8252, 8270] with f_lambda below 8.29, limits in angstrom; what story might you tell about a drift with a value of 162.1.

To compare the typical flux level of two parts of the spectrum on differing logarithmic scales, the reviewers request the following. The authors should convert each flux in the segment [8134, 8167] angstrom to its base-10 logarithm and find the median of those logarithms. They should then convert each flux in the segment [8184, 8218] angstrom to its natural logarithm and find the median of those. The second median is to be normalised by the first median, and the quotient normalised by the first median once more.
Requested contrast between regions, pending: 2.44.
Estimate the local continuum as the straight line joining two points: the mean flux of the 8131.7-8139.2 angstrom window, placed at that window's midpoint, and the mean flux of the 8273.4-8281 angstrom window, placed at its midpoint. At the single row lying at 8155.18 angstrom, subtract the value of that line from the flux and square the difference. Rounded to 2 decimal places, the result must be 0.00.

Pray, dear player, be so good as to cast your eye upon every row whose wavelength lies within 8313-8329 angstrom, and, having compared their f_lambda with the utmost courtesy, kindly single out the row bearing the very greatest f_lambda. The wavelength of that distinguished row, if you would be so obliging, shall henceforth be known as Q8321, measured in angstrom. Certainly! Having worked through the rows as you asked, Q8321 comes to 8318.28 angstrom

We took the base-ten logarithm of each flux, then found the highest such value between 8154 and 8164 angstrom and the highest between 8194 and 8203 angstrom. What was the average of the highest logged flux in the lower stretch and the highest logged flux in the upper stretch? 0.940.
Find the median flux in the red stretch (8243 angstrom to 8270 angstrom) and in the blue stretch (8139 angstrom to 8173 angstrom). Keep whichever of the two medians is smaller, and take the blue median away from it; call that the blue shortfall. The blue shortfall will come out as -0.17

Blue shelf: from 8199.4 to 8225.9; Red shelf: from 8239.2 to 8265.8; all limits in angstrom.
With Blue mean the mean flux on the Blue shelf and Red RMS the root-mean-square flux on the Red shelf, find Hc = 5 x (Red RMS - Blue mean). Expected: 1.0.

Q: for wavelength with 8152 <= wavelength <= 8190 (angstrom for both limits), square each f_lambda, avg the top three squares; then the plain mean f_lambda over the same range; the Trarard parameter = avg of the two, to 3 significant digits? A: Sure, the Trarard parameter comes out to 46.4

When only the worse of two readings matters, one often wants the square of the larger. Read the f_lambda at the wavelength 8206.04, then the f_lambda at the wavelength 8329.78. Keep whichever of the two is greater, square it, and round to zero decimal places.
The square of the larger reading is 64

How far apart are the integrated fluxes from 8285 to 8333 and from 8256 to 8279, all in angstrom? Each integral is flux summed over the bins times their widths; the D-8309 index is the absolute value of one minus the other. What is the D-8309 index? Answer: 198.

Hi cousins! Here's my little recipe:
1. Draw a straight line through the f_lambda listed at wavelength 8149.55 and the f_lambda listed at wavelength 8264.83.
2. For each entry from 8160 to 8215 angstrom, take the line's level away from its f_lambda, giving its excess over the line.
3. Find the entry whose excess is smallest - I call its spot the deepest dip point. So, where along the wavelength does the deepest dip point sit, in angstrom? 8211.71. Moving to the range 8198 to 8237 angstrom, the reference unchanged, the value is 8217.39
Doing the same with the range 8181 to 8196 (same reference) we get 8181.51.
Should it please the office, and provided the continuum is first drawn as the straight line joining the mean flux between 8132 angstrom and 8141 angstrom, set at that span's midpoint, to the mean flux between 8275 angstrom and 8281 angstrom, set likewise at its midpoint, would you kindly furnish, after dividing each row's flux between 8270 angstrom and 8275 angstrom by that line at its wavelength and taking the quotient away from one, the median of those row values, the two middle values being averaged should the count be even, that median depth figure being -0.06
